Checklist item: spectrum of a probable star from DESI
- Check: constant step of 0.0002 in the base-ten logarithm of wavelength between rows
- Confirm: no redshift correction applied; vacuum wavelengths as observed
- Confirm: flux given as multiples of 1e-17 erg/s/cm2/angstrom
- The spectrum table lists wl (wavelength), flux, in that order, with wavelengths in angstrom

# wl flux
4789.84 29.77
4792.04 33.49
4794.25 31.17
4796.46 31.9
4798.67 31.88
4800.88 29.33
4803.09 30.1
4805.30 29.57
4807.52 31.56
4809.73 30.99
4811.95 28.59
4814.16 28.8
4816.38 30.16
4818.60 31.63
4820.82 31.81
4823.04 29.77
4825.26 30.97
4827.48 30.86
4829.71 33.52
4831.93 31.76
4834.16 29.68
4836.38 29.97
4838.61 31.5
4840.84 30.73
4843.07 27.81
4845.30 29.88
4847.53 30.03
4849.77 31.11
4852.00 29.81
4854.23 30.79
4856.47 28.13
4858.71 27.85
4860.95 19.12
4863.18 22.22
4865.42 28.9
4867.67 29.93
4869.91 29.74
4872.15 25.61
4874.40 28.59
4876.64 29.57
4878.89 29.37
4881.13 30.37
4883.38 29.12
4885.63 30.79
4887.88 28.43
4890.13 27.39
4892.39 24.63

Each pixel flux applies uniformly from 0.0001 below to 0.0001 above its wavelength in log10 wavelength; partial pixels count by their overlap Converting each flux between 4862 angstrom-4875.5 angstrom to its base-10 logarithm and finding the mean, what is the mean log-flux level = 1.44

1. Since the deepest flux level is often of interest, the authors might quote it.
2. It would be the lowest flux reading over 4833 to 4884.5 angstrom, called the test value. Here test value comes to 19.12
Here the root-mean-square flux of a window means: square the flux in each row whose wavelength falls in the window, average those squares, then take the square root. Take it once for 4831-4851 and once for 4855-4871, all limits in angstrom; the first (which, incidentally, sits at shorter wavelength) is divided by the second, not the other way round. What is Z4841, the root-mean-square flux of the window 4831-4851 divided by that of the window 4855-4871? 1.13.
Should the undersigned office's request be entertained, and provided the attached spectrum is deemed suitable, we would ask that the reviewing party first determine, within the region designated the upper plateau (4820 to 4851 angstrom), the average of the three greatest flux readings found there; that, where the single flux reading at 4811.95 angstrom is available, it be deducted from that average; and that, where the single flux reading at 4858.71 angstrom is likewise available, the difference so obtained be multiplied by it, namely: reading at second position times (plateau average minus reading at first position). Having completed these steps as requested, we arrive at 105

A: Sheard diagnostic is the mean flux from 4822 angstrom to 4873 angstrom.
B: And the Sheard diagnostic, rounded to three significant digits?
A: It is 29.1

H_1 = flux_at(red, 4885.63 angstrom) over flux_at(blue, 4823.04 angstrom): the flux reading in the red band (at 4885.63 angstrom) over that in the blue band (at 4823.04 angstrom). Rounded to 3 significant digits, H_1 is 1.03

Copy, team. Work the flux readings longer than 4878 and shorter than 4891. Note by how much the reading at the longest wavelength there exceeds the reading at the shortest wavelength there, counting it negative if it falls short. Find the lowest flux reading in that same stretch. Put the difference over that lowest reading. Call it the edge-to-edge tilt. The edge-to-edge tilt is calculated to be -0.07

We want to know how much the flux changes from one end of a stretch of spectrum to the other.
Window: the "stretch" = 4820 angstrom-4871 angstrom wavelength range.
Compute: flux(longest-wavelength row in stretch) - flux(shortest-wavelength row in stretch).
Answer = -2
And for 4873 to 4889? 0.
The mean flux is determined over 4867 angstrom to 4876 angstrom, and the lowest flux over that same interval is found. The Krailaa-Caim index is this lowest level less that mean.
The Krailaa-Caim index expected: -2.9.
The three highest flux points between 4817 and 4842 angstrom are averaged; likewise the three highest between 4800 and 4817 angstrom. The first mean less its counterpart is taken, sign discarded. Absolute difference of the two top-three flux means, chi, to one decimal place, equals 1.5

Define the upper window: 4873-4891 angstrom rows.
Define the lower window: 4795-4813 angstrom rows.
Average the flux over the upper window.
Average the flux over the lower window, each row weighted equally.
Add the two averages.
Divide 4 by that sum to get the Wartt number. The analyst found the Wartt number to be 0.0670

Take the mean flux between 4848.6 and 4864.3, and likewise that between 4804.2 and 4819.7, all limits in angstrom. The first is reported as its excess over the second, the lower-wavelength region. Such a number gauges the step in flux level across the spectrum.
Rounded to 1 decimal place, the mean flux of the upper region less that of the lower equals -3.2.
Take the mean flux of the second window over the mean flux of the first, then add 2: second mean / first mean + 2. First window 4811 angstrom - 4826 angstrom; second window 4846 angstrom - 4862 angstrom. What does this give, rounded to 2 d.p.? 2.93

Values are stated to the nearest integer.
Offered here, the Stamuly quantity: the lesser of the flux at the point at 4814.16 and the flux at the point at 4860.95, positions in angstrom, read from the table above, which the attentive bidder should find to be 19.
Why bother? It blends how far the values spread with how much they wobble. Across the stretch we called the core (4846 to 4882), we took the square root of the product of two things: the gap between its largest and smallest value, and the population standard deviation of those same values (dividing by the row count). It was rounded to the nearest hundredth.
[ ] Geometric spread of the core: 6.16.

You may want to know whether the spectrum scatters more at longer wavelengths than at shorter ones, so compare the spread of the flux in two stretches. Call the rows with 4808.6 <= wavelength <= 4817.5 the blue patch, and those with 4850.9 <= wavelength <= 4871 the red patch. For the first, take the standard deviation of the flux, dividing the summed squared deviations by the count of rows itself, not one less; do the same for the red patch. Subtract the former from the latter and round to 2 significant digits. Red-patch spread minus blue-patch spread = 2.8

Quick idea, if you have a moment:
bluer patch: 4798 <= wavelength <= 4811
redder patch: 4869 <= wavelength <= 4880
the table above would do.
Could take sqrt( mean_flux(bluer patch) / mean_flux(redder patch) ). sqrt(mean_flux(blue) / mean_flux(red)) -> 1.03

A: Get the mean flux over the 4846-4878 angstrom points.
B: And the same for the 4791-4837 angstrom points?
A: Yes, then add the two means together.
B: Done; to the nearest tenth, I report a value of 58.8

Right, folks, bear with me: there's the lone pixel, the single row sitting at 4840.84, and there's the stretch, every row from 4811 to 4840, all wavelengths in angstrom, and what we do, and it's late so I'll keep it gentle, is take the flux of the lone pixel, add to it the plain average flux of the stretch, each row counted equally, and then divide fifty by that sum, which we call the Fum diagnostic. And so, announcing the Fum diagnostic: 0.814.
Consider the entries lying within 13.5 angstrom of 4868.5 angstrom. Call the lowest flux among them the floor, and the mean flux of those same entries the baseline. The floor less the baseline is -8.3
